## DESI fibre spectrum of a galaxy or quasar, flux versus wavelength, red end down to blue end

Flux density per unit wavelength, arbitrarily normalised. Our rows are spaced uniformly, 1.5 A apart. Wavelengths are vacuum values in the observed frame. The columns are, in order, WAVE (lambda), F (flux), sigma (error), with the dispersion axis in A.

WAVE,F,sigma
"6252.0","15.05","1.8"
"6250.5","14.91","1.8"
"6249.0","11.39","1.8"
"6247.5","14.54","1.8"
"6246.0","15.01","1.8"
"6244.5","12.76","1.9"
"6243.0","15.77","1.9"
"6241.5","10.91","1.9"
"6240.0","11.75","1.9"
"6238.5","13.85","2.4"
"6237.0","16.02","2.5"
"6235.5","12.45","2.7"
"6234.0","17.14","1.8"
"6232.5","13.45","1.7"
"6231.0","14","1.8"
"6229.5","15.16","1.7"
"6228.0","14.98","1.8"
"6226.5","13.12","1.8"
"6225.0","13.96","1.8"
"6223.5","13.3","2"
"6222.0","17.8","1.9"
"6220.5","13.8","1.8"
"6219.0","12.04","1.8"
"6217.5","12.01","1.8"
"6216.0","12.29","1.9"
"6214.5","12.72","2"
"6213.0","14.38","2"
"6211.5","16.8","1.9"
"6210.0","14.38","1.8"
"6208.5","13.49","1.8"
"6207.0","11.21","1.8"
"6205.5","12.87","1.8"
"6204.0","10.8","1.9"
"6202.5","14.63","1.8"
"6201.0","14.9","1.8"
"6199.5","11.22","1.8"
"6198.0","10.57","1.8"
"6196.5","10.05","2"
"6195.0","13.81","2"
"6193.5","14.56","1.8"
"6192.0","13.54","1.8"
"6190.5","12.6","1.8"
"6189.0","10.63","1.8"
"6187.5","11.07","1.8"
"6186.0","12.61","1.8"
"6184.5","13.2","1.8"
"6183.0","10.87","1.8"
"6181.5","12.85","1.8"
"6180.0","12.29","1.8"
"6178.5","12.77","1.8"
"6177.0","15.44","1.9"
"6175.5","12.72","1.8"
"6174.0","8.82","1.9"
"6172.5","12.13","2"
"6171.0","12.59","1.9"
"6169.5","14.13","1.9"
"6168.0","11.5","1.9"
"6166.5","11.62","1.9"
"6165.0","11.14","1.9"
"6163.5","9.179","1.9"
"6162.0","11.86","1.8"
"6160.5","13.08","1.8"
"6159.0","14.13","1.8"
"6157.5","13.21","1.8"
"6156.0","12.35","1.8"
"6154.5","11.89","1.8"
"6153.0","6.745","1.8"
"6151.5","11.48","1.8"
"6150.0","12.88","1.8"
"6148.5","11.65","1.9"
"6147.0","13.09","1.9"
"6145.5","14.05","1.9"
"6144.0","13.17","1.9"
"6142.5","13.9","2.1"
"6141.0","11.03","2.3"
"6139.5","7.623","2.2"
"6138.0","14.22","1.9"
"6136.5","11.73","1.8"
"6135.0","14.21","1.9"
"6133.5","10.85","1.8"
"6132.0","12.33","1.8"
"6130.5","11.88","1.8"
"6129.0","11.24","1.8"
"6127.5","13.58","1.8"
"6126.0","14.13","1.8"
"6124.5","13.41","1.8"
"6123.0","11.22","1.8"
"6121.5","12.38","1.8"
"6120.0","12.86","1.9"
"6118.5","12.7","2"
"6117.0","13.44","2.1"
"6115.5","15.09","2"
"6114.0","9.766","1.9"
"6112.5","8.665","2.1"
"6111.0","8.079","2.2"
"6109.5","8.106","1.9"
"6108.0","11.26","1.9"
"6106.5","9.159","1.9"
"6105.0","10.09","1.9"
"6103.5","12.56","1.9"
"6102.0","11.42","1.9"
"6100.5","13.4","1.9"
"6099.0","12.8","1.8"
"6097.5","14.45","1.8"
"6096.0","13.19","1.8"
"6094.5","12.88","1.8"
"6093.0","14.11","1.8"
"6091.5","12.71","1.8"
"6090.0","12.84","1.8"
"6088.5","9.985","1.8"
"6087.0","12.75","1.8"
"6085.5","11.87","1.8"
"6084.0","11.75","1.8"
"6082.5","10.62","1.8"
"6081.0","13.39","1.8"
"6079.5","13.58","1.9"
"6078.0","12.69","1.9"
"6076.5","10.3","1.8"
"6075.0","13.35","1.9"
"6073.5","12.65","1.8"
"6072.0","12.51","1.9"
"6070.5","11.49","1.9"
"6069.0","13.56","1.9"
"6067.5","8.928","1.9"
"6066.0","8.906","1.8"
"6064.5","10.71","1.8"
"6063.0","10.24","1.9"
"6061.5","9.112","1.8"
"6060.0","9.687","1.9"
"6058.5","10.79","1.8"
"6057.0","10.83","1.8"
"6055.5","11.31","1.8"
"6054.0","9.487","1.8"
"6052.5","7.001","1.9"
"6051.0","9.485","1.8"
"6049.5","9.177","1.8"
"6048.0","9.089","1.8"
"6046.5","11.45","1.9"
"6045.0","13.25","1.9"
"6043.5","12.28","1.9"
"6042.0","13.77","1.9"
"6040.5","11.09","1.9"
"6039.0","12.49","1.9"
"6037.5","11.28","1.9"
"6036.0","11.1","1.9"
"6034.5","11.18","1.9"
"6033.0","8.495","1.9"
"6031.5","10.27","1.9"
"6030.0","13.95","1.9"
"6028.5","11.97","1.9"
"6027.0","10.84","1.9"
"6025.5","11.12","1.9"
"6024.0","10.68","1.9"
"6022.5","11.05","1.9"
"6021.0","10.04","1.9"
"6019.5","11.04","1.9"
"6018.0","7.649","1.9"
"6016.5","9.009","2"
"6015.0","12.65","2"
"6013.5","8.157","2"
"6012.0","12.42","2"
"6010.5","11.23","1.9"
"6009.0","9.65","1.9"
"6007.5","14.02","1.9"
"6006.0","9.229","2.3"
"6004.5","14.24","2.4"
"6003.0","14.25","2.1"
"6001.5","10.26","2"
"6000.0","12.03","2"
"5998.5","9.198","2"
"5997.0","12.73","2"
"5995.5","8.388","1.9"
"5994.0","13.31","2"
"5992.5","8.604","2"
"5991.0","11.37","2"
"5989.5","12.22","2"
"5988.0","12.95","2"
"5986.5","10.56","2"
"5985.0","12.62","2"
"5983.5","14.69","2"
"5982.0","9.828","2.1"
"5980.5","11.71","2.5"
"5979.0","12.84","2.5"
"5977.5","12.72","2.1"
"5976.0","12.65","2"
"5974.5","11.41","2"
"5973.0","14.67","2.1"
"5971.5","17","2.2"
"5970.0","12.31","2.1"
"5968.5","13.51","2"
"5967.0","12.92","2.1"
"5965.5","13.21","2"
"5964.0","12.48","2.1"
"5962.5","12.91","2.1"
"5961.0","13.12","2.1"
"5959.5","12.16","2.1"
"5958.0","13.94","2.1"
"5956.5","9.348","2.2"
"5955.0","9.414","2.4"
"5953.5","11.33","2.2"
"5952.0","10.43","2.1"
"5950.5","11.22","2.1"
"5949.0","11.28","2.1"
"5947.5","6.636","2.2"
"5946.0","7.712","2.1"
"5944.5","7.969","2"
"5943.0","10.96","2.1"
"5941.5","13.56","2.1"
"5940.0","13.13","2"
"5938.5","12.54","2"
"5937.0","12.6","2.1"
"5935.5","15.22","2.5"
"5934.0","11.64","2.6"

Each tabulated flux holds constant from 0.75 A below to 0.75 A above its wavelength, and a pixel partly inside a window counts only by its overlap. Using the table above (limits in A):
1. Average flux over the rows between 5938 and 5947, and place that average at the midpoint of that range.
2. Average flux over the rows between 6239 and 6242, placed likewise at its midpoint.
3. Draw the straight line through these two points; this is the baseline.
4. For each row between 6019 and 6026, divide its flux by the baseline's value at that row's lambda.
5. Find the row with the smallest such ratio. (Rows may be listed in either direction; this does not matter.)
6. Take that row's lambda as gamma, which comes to 6021.0 A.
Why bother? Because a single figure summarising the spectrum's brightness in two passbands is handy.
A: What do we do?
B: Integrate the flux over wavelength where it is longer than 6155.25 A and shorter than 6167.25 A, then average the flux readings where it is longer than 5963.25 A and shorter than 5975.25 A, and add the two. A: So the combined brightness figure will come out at 158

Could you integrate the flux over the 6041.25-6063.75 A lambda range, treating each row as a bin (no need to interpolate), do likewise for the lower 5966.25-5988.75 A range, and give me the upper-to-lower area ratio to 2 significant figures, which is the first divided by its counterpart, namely 0.82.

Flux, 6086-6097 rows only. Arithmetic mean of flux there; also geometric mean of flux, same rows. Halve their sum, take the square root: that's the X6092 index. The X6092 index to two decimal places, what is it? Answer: 3.55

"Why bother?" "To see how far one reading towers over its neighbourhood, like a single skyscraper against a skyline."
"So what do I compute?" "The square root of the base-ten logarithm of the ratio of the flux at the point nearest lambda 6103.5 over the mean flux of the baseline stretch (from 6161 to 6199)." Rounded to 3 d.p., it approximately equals 0.127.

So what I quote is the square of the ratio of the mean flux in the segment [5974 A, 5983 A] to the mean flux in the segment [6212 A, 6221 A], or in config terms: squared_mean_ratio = 0.85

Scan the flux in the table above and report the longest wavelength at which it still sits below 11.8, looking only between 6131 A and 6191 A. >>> 6189.0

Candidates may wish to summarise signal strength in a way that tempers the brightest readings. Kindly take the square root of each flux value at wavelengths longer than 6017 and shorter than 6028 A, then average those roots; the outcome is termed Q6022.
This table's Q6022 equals 3.21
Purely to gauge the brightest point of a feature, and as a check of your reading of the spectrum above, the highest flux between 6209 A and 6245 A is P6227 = 17.8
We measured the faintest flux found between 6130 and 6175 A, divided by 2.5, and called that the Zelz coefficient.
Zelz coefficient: 2.7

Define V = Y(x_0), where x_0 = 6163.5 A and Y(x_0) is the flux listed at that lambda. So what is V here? 9.179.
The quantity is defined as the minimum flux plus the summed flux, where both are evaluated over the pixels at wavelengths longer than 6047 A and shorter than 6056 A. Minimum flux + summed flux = 63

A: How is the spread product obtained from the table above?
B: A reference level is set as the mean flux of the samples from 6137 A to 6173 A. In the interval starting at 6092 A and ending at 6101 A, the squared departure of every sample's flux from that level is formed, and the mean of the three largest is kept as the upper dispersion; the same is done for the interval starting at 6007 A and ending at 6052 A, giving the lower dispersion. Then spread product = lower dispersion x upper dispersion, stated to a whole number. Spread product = 63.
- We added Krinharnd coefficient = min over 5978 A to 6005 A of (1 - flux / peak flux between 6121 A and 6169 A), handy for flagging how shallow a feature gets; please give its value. -0.03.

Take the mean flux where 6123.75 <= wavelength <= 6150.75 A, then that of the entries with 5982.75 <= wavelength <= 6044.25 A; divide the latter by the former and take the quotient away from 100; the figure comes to 99.1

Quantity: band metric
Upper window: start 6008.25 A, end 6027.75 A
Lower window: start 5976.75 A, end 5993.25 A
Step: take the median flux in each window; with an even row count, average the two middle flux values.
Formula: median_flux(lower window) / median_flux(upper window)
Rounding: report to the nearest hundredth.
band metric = 1.13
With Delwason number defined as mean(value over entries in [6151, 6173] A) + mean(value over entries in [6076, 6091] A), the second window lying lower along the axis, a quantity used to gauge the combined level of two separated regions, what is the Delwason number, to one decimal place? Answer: 23.8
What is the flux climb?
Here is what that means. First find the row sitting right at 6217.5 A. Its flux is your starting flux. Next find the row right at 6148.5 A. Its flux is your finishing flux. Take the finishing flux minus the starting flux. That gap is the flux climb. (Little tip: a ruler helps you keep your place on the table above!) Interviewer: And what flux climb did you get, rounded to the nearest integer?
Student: 0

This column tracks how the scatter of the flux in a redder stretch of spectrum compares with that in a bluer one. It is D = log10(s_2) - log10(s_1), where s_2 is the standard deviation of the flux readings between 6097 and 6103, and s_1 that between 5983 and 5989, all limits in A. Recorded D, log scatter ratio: -0.13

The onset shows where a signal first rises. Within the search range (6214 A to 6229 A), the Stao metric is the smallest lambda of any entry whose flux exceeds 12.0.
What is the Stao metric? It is 6214.5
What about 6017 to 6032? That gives 6030.0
